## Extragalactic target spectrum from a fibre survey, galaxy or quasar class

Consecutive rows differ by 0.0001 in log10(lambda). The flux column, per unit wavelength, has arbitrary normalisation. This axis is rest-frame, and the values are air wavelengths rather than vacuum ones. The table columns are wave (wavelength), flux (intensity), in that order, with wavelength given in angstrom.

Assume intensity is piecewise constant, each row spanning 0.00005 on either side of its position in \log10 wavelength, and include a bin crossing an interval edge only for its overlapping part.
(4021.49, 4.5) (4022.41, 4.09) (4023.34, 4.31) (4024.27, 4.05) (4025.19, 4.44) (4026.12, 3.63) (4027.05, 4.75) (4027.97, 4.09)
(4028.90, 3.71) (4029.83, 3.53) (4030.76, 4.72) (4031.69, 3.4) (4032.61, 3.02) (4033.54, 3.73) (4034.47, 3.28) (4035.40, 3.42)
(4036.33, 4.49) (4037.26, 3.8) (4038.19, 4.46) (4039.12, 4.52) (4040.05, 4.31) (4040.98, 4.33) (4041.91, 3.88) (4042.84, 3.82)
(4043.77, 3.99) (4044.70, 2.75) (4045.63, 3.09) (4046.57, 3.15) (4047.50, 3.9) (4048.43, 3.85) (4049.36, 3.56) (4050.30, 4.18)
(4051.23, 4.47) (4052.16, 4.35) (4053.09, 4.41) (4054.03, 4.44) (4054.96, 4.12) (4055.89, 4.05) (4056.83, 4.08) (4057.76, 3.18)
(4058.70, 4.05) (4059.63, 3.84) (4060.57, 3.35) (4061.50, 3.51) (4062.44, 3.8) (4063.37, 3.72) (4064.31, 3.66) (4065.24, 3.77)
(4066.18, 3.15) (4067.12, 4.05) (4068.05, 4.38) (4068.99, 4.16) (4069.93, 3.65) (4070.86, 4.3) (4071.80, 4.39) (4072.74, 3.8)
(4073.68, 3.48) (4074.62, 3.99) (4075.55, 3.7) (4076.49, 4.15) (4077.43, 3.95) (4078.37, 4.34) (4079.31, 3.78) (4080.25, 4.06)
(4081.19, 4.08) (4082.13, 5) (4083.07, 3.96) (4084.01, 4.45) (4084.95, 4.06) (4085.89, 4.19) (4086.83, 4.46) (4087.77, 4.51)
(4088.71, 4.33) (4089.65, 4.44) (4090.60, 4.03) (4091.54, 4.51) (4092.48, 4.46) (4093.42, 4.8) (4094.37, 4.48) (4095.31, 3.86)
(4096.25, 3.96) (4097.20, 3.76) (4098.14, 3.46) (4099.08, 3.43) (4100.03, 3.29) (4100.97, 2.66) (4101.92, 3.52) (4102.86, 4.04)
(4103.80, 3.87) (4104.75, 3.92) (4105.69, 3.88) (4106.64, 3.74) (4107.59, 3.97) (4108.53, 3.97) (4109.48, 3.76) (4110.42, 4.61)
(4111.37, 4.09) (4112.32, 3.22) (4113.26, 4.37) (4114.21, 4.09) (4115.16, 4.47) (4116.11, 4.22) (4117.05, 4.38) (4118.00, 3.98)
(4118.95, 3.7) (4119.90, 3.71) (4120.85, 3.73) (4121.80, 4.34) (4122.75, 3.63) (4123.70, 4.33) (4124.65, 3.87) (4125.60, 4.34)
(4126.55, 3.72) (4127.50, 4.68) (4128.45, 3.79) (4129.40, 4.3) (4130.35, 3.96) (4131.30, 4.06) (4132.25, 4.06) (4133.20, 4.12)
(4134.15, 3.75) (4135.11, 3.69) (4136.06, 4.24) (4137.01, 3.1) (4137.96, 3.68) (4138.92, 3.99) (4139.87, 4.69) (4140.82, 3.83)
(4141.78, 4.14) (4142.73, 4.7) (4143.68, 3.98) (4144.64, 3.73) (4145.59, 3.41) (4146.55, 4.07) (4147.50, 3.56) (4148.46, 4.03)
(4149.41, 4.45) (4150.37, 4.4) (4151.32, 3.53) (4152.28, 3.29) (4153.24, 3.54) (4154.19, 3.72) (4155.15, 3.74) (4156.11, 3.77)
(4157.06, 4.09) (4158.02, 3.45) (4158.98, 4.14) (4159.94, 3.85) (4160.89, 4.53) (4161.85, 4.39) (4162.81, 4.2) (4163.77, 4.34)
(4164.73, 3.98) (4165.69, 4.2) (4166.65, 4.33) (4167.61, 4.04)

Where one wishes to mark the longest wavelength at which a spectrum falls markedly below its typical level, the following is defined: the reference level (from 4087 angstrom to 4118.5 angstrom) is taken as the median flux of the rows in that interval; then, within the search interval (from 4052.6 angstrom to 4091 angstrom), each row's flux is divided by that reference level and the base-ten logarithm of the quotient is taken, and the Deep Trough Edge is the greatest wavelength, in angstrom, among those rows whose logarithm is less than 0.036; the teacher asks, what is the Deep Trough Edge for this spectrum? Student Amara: 4090.60 angstrom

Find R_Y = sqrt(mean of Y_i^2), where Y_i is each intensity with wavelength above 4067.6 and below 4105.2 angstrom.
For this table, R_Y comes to 4.07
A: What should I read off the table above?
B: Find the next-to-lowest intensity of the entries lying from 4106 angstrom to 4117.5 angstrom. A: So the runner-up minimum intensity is 3.74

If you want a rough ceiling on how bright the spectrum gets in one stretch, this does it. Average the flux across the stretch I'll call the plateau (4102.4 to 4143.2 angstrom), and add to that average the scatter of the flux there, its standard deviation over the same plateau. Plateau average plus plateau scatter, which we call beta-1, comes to 4.37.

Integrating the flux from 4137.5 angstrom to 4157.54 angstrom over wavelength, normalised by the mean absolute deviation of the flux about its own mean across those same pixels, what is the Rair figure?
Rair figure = 248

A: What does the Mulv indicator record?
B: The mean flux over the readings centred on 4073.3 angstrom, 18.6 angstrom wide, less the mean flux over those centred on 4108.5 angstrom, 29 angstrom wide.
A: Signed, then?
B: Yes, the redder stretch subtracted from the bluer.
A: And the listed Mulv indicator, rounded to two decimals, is 0.12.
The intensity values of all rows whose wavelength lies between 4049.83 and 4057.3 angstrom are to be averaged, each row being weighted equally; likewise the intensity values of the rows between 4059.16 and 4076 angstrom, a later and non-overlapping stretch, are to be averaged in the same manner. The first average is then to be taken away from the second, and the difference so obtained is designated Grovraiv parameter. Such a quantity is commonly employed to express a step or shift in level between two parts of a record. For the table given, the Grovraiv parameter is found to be -0.45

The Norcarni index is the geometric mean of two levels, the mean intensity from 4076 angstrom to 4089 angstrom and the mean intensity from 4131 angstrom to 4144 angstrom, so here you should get 4.12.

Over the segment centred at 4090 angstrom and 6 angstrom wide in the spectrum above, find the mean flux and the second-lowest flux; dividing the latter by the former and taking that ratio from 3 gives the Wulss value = 2.01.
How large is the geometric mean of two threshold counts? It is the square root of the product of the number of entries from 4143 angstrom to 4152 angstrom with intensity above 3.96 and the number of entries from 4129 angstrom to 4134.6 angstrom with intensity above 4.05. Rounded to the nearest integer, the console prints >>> 4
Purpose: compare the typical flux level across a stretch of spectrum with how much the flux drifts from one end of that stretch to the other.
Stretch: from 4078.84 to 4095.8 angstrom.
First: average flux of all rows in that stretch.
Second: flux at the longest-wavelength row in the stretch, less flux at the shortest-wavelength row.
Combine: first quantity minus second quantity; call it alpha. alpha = 4.22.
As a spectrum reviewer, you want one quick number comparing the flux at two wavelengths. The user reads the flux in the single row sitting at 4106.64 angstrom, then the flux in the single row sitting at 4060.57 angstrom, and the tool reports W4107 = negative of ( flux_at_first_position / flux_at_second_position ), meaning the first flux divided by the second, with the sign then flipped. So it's -1.12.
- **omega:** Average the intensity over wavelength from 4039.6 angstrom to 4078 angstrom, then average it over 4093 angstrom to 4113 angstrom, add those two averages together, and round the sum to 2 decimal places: 7.70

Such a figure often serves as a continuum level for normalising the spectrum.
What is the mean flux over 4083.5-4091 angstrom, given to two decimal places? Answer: 4.31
